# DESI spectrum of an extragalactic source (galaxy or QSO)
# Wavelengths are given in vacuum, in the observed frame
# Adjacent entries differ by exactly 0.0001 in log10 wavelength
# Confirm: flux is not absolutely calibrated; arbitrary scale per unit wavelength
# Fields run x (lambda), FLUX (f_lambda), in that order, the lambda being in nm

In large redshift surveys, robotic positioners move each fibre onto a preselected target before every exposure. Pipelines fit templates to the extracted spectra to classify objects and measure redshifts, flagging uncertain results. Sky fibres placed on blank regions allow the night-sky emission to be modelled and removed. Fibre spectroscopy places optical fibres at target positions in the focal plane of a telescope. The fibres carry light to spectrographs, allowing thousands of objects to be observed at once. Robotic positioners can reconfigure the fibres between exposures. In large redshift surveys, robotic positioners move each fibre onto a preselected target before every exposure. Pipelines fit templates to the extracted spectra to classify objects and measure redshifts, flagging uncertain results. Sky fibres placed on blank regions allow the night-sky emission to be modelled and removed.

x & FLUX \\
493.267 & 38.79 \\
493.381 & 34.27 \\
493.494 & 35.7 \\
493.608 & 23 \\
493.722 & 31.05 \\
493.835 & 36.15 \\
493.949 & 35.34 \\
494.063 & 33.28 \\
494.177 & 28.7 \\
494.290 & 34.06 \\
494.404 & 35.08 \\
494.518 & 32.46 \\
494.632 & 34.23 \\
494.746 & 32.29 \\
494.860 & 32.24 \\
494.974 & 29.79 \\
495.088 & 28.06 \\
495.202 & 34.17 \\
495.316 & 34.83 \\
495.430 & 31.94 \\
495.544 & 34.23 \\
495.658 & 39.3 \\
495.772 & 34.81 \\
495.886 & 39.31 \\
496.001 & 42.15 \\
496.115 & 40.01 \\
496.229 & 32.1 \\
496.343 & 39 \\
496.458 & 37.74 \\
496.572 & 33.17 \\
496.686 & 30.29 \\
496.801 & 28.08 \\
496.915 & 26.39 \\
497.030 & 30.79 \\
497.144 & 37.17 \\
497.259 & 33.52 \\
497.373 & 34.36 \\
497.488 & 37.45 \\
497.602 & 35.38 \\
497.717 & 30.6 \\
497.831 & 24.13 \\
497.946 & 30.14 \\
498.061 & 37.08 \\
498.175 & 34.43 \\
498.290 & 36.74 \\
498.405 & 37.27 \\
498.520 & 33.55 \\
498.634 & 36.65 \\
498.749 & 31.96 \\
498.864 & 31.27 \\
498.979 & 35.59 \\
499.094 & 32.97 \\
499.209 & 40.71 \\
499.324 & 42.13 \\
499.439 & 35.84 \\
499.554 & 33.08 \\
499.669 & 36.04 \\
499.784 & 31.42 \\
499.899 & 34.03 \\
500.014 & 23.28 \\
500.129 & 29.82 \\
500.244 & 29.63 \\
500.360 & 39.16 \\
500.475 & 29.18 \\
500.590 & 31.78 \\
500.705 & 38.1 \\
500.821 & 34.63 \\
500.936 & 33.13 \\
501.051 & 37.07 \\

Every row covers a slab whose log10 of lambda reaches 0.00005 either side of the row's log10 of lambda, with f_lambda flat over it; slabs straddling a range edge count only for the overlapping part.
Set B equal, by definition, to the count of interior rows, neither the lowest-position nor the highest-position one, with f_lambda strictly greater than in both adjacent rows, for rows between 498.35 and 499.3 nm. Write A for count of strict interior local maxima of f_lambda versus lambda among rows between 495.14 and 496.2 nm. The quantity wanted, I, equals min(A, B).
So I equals 2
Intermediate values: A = 3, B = 2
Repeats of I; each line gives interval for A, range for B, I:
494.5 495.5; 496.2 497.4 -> 2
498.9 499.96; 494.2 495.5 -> 2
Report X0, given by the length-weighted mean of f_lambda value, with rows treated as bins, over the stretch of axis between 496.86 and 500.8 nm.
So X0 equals 33.6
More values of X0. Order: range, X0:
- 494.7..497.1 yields 33.9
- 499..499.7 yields 36.8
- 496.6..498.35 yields 32.5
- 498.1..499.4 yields 35.8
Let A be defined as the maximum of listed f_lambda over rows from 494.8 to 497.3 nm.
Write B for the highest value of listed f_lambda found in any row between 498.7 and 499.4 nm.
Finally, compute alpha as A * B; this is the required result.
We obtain 1776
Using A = 42.15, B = 42.13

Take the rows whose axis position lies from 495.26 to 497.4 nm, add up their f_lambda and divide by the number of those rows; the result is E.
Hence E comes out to 34.7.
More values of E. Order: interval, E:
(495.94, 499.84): 34.4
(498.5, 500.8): 33.8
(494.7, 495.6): 32.2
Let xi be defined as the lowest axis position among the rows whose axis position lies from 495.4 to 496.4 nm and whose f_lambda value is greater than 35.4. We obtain 495.658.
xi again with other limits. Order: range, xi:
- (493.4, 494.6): 493.494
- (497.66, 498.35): 498.061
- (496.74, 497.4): 497.144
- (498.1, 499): 498.290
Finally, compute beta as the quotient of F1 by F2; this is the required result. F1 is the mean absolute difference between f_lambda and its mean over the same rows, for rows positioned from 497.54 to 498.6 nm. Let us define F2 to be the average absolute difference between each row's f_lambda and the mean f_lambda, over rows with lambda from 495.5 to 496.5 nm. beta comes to 1.27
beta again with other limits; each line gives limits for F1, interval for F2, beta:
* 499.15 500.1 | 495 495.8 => 1.84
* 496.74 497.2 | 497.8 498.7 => 1.00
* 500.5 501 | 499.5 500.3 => 0.66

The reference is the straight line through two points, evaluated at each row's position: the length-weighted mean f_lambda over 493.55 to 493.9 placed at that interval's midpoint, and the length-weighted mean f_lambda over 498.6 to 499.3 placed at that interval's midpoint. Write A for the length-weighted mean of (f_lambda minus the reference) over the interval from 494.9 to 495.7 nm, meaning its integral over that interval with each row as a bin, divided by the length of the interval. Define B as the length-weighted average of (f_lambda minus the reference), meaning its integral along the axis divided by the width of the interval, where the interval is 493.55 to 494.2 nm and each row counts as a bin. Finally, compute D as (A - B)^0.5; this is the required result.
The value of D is 0.6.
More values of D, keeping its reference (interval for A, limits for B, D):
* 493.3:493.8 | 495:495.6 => 0.9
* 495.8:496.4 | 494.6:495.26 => 2.3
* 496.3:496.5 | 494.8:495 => 2.4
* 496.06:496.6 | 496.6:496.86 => 2.7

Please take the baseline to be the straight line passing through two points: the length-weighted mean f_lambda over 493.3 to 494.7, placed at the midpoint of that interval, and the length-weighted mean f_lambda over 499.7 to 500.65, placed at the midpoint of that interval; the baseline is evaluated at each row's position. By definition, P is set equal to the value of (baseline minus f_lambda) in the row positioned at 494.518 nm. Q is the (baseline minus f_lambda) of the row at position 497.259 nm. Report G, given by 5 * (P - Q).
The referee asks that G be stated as 9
